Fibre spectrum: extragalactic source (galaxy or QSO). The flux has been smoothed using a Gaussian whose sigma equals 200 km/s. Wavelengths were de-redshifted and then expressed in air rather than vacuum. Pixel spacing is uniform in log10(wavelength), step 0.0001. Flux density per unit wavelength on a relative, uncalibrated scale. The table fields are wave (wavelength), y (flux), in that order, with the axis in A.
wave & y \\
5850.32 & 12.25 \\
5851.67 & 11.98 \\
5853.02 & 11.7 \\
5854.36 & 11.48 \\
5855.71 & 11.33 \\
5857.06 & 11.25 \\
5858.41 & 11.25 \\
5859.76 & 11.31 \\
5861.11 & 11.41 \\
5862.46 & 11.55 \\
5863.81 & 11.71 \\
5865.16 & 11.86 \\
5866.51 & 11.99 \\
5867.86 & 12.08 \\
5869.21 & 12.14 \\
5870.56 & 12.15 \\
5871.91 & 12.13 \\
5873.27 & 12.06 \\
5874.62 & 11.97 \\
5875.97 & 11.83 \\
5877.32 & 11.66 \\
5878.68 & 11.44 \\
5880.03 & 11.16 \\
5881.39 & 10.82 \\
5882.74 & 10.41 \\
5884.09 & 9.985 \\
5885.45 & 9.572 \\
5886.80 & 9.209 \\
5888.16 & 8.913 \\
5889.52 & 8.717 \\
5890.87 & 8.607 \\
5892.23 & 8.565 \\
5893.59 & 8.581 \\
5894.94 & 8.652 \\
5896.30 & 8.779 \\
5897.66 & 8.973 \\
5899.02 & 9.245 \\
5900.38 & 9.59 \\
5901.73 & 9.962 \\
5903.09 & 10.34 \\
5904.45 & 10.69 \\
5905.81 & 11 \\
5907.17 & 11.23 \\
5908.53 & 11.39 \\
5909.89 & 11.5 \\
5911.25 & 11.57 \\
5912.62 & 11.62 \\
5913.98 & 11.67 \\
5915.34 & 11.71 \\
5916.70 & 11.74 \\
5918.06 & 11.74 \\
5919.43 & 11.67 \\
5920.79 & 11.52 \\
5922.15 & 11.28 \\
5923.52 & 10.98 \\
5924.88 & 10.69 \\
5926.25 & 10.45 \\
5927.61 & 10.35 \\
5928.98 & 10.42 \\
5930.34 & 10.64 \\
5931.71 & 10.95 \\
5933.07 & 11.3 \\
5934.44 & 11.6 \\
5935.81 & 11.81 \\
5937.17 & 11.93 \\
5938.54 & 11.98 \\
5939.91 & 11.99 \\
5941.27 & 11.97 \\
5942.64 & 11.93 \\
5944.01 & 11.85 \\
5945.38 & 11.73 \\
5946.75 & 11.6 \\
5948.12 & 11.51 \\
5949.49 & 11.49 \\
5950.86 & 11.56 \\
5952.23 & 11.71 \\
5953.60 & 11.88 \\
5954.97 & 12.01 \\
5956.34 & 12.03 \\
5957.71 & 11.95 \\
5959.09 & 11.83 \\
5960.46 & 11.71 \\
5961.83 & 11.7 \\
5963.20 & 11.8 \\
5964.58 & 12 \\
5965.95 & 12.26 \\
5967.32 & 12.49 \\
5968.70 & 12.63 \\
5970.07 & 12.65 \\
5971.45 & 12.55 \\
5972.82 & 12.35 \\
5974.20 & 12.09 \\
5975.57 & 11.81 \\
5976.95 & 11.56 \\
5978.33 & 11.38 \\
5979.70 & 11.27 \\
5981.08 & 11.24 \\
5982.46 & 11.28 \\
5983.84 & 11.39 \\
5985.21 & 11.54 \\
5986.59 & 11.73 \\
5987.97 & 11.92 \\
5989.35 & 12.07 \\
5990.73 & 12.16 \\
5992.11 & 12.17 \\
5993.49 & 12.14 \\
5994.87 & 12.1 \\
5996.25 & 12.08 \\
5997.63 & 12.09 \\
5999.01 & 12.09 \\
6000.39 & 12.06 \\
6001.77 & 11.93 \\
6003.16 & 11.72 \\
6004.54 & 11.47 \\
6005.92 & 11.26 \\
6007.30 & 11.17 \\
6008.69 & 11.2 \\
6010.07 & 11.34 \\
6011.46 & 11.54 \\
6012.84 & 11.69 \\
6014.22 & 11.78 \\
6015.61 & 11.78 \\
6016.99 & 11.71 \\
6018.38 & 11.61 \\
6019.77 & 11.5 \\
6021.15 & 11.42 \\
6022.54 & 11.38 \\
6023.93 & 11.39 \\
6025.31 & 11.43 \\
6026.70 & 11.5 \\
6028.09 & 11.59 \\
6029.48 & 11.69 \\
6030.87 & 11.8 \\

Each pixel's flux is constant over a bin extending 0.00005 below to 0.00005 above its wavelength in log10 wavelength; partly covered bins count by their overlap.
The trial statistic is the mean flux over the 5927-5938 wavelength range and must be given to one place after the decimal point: 11.1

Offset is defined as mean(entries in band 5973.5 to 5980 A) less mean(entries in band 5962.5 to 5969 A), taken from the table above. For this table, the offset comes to -0.6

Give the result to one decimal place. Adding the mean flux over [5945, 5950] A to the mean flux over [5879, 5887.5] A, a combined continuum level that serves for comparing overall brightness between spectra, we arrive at 21.8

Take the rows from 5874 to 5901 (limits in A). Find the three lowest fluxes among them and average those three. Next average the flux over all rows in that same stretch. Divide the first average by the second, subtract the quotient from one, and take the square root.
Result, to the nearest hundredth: 0.36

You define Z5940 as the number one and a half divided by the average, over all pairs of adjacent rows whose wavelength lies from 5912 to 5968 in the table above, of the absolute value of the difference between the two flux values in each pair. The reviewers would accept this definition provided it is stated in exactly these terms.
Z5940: 11.3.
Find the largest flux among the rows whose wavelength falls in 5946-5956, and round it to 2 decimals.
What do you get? 12.01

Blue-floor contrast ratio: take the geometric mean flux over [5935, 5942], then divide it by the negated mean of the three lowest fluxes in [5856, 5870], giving -1.06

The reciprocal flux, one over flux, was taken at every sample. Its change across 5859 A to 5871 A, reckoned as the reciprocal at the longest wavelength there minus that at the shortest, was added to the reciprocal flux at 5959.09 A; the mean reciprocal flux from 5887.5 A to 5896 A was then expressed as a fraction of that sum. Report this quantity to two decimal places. 1.47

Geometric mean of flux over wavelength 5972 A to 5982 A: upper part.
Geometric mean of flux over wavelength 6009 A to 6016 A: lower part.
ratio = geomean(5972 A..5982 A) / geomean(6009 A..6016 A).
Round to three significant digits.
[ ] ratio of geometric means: 1.00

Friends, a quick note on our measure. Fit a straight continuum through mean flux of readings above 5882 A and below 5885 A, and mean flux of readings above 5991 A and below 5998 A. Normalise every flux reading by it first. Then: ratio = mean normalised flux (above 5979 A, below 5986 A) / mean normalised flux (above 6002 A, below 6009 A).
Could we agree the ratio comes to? 1.03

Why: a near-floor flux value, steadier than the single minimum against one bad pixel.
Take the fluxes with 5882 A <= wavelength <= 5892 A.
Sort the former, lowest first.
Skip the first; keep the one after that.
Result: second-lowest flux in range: 8.717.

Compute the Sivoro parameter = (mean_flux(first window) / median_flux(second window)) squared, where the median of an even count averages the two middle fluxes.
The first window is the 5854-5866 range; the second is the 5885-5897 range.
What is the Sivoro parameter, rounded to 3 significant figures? 1.73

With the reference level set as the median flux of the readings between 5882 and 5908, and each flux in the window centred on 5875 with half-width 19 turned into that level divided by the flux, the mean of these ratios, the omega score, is 0.86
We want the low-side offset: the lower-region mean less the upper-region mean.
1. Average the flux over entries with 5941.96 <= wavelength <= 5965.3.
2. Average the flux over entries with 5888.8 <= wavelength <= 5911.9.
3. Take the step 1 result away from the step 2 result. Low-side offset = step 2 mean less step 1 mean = -1.9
